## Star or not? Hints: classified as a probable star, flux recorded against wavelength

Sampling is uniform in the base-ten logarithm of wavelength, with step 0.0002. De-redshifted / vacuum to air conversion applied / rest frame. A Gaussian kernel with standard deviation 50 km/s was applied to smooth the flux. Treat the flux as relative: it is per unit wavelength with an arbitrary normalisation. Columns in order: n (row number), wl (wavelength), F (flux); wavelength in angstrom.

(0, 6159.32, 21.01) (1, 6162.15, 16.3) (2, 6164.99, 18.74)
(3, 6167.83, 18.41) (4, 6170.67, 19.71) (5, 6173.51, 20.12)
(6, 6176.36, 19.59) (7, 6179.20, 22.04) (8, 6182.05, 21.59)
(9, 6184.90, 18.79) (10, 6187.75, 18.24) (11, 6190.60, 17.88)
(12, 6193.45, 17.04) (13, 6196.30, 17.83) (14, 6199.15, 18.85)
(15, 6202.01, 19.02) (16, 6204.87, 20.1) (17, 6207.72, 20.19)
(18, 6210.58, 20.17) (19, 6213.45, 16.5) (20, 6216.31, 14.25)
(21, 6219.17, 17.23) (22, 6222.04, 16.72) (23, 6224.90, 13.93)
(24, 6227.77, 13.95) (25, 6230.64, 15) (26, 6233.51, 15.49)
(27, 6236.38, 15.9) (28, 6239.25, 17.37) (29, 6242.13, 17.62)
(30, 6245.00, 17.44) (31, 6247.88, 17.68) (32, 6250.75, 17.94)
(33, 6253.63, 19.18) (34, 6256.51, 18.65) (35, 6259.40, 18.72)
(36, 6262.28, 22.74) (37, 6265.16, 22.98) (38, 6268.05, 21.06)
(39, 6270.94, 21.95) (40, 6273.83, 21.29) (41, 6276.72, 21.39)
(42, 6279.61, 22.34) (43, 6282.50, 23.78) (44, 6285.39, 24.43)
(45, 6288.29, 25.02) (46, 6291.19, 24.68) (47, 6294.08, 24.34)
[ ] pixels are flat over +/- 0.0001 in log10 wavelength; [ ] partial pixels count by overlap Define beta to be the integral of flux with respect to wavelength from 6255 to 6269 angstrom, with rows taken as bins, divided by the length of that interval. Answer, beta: 20.8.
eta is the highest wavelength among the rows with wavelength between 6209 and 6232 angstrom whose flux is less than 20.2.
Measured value 6230.64 angstrom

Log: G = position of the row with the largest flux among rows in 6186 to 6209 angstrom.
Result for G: 6207.72 angstrom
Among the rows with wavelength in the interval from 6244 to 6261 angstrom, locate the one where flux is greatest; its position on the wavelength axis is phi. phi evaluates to 6253.63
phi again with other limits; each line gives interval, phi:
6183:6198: 6184.90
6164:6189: 6179.20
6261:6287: 6285.39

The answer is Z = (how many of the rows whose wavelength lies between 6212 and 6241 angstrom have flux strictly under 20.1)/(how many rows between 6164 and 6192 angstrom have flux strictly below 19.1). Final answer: 2.0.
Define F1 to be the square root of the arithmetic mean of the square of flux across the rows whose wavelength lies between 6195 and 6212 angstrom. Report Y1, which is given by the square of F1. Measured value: 376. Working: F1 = 19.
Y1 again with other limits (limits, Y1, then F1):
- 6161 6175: 350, 19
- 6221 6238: 231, 15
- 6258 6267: 465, 22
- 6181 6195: 352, 19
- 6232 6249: 287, 17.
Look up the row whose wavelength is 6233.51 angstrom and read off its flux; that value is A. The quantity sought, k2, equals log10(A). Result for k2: 1.19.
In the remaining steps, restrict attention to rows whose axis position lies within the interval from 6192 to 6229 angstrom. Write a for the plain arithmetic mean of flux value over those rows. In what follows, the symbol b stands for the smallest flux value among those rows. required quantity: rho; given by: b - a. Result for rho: -3.4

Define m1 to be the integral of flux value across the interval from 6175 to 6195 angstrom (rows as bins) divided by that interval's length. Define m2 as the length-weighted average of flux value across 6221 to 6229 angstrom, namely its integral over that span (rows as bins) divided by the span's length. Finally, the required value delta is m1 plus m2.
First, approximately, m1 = 19.3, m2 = 14.8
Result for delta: 34.1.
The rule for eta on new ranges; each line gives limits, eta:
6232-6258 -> 6256.51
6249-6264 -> 6259.40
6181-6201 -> 6199.15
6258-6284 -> 6259.40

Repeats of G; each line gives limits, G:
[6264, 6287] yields 6285.39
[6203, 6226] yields 6207.72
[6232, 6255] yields 6253.63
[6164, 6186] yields 6179.20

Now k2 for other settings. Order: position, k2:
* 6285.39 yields 1.39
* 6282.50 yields 1.38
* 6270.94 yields 1.34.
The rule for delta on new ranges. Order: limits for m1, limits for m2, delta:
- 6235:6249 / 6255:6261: 36.0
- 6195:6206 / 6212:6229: 34.4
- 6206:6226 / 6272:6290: 40.1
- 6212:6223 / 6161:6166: 33.6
